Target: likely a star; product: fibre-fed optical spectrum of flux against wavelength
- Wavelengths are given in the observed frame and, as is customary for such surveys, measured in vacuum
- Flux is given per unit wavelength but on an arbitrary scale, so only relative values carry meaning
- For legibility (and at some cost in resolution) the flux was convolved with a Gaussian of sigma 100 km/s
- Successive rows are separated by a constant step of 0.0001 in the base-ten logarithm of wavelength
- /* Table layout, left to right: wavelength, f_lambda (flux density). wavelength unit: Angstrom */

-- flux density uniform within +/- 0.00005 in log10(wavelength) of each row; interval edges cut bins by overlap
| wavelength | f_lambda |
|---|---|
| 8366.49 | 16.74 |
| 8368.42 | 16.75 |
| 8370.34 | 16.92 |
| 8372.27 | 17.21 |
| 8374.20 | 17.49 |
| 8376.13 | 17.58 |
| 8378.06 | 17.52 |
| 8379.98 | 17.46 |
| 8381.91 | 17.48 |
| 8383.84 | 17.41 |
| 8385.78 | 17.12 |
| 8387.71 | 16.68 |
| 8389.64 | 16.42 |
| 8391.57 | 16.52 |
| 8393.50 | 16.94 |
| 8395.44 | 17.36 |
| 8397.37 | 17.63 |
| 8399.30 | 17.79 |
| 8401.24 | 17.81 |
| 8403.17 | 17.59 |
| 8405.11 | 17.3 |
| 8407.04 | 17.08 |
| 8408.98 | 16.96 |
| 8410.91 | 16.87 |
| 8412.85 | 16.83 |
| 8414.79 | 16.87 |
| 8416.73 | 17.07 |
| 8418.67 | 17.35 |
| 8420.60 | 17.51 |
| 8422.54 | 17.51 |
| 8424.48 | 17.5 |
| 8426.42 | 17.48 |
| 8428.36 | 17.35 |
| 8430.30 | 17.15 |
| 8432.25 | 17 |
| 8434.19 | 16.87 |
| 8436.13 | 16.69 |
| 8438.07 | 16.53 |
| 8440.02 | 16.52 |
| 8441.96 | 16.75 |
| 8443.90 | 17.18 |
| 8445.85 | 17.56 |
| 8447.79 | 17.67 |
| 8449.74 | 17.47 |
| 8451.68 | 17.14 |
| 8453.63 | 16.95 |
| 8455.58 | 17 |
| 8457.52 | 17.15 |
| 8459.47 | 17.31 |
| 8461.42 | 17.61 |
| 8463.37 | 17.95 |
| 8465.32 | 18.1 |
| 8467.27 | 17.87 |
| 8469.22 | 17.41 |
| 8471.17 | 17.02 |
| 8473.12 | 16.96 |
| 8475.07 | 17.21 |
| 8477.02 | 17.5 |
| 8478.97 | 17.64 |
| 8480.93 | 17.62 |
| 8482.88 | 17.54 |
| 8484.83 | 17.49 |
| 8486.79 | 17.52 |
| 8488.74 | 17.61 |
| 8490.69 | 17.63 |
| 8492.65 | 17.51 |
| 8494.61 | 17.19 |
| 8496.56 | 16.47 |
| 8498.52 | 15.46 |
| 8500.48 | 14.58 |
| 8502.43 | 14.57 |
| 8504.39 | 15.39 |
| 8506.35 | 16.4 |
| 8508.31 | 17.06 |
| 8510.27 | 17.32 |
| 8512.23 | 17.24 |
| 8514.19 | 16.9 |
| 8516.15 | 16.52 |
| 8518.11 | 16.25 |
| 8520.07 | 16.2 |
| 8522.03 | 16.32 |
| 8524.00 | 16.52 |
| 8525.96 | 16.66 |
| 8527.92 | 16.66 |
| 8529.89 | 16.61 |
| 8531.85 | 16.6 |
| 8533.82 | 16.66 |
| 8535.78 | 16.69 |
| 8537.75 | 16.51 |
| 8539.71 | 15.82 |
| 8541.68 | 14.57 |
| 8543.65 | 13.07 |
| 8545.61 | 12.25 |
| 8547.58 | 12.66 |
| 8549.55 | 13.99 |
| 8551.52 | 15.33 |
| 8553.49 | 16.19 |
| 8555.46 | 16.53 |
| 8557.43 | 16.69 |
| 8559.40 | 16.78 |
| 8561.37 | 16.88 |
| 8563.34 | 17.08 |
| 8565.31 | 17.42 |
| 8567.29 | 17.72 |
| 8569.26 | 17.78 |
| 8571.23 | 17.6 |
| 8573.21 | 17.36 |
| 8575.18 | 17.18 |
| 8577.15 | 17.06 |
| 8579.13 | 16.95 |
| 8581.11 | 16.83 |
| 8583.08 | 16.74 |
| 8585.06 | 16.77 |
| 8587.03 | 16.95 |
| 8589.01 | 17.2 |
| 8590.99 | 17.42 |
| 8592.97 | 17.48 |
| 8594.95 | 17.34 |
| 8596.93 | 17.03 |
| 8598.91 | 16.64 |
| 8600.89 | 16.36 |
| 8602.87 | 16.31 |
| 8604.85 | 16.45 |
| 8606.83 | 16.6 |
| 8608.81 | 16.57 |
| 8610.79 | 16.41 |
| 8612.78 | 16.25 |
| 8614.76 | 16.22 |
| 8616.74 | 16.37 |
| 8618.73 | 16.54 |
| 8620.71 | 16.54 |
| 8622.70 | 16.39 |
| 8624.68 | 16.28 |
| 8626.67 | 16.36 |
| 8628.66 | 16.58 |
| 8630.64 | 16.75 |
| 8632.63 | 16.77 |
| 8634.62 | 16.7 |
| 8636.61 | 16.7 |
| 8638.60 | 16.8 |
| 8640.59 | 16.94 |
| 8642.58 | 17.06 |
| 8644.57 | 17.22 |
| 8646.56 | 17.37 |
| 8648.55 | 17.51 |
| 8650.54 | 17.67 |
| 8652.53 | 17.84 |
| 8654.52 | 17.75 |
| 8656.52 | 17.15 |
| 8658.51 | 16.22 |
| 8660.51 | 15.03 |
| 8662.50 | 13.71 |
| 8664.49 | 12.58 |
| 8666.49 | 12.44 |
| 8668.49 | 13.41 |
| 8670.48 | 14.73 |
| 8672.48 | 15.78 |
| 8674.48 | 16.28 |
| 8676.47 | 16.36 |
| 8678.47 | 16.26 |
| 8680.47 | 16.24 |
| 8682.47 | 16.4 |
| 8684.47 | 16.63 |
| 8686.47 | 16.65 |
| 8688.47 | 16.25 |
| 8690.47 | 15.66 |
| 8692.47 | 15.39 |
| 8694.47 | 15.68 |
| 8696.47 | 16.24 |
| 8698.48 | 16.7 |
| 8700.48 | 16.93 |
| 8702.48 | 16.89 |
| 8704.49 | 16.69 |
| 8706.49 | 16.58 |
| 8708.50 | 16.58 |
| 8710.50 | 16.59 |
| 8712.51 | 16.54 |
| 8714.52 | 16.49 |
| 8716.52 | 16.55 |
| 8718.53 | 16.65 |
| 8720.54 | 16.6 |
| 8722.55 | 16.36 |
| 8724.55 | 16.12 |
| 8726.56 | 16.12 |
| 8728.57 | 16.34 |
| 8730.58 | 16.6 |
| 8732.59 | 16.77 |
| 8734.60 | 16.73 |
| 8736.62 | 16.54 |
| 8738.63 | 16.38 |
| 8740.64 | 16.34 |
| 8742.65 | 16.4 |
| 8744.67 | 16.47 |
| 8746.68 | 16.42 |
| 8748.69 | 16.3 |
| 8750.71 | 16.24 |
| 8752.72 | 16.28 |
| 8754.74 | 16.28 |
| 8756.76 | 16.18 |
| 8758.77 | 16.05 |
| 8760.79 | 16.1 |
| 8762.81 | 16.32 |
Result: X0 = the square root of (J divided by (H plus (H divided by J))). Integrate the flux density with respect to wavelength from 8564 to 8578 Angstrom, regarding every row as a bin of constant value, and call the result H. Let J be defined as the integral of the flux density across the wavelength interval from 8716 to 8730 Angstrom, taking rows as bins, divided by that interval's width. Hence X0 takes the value 0.252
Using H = 244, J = 16.39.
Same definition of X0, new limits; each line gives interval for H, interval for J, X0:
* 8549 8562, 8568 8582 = 0.279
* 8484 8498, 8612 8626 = 0.253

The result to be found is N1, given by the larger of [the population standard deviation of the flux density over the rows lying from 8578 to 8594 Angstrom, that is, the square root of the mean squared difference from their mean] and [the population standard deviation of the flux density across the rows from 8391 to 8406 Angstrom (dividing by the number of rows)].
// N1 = 0.42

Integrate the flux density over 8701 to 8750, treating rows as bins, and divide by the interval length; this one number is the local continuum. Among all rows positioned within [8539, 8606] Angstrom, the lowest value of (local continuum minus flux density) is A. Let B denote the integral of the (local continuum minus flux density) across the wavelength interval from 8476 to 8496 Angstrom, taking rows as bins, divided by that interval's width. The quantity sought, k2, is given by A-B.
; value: -0.3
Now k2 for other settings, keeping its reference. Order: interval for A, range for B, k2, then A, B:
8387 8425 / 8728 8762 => -1.4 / -1.31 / 0.1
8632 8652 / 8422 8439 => -0.6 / -1.17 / -0.6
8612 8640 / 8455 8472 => 0.7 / -0.30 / -1.0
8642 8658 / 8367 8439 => -0.7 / -1.34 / -0.7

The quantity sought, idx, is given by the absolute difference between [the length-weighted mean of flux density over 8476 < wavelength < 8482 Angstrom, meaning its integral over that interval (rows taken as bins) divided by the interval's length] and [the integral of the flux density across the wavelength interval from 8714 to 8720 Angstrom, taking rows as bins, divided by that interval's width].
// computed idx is 1.0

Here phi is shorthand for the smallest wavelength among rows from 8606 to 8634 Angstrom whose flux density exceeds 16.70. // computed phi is 8630.64 Angstrom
